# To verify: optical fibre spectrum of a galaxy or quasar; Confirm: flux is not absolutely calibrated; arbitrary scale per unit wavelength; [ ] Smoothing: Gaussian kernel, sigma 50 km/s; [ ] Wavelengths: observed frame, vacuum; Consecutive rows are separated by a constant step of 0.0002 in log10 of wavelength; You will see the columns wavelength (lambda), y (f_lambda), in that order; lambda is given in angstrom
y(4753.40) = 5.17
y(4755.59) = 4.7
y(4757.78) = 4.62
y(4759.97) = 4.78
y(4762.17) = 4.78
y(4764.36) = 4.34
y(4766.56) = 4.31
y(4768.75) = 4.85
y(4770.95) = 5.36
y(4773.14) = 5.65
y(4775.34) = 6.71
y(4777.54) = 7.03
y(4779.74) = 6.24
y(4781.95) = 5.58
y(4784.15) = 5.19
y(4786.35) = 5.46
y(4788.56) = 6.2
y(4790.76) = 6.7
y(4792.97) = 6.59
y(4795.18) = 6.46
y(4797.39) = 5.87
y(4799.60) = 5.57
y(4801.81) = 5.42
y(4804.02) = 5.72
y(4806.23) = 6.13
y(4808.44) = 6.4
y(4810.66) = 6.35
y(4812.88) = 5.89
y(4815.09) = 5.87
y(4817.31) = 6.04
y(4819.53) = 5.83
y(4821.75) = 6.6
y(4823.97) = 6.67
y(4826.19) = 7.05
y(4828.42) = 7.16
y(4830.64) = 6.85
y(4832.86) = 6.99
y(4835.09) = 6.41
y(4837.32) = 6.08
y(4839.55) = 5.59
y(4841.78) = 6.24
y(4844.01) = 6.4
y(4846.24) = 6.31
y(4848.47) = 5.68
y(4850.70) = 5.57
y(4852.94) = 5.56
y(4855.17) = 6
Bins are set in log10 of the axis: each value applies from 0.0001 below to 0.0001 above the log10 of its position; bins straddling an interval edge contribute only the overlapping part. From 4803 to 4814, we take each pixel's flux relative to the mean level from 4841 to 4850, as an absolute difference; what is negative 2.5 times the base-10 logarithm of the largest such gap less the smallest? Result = 1.0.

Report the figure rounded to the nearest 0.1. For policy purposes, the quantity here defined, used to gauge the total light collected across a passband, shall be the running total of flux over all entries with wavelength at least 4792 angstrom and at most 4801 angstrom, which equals 24.5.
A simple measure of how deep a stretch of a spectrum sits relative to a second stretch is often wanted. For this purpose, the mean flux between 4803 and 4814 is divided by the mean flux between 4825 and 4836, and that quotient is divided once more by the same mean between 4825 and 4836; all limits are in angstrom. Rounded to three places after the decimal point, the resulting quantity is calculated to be 0.128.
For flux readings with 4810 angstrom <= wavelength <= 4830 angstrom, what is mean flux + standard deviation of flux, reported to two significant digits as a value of 6.9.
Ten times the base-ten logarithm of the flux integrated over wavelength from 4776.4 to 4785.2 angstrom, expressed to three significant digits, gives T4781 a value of 17.2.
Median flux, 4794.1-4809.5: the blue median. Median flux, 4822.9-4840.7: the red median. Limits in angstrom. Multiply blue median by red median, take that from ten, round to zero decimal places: -30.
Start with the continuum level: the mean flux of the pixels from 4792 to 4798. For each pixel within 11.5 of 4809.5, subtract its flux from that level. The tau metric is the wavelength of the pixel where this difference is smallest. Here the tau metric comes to 4808.44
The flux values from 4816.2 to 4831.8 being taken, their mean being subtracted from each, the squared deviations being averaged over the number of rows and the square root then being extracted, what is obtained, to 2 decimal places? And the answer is 0.46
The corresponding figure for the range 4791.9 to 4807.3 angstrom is 0.41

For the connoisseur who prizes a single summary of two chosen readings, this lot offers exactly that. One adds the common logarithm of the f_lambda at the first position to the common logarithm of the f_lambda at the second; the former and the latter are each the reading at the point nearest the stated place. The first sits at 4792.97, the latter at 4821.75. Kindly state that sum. 1.64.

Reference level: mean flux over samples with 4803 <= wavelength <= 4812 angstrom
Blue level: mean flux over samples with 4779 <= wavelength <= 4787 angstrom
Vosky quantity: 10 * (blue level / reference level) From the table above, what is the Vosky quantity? 9.1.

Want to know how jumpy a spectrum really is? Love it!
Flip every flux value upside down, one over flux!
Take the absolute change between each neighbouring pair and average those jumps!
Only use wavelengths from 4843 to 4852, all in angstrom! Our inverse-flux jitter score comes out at 0.0078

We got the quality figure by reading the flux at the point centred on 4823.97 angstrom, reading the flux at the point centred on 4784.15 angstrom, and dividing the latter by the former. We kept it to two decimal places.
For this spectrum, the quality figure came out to 0.78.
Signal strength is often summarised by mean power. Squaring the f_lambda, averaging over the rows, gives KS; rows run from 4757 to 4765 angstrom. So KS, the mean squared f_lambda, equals 21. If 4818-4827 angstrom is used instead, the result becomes 43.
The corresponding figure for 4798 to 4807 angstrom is 33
